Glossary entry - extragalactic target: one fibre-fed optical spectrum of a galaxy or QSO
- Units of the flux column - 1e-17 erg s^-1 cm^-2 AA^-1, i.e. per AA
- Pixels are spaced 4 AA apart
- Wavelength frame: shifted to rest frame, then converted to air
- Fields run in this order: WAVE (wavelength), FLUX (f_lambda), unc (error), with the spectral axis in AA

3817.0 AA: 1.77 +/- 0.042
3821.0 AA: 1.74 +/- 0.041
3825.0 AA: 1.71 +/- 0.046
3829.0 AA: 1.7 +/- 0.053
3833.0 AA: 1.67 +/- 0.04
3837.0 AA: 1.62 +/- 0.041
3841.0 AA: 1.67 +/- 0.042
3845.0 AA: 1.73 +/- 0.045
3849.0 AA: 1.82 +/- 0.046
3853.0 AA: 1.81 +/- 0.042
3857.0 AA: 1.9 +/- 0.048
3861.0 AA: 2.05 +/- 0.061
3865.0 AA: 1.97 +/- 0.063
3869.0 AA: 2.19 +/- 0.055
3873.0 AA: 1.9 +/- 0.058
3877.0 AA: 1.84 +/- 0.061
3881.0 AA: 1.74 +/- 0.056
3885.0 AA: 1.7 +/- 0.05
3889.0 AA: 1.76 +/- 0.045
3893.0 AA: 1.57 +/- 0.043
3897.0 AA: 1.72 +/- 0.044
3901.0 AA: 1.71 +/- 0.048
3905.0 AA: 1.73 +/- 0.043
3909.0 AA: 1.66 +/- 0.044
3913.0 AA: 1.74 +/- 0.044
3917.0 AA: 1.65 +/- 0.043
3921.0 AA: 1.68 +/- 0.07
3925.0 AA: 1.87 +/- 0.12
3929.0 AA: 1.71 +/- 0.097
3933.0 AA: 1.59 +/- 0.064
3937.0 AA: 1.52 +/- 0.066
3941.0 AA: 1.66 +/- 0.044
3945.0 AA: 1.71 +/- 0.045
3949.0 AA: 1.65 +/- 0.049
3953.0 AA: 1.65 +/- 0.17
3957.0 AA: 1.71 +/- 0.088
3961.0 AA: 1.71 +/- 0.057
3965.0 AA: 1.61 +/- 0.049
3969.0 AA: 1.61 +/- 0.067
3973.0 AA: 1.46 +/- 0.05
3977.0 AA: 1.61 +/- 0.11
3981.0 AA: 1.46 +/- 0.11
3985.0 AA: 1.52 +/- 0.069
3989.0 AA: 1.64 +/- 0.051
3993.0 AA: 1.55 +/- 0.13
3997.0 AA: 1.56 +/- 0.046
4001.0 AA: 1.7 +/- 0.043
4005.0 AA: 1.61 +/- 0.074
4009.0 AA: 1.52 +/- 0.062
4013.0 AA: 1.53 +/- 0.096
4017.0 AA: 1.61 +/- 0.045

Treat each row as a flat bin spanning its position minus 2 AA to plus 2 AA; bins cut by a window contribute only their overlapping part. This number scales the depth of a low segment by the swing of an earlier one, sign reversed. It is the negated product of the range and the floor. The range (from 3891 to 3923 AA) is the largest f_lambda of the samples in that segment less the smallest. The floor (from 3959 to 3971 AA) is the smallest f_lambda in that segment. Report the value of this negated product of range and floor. -0.27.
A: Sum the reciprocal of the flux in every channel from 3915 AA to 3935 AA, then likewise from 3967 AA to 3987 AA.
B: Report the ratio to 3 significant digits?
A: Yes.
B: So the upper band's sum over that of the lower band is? 1.11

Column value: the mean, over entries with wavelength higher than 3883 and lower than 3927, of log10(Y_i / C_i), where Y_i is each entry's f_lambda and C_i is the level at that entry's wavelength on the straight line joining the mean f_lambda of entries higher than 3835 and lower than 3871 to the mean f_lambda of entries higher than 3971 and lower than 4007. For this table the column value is -0.011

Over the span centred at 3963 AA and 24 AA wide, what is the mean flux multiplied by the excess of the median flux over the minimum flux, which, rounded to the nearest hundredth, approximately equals 0.28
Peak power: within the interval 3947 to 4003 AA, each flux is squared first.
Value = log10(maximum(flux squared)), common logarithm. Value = 0.47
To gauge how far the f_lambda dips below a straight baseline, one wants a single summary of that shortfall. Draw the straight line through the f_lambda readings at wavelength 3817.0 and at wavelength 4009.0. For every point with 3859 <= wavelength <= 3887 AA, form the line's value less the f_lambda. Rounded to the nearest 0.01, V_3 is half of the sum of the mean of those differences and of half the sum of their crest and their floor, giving -0.23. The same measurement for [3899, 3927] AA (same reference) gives -0.10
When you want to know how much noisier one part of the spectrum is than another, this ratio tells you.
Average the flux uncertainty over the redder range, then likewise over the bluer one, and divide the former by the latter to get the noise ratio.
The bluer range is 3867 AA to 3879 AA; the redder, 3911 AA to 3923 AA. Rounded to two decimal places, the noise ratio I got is 0.90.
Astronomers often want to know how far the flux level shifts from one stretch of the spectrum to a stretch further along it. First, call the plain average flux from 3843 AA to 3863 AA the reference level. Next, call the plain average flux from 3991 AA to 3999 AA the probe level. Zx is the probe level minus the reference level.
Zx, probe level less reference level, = -0.31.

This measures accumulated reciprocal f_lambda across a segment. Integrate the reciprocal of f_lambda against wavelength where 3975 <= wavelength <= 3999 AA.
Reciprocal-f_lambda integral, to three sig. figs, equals 15.4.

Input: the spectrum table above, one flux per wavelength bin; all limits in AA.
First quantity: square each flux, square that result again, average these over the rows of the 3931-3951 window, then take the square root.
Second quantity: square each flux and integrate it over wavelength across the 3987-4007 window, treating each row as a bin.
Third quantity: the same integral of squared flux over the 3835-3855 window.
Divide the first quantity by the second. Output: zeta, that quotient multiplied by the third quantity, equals 3.1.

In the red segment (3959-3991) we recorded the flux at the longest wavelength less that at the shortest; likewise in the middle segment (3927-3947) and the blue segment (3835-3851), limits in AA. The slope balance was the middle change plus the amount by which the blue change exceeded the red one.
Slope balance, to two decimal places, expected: 0.27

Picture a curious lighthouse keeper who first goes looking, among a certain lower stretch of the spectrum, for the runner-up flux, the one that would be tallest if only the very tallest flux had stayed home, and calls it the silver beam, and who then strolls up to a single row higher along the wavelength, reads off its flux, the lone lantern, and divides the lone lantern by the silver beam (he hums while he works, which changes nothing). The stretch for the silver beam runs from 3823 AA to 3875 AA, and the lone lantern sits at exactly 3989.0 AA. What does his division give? 0.800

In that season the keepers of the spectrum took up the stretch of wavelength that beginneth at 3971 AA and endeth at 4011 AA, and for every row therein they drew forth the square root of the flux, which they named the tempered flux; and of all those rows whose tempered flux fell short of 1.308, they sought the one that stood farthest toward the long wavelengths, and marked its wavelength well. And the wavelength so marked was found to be 4009.0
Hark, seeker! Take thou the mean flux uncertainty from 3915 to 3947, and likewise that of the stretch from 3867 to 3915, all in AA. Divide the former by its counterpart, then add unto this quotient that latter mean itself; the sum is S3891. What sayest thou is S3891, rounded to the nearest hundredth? 1.44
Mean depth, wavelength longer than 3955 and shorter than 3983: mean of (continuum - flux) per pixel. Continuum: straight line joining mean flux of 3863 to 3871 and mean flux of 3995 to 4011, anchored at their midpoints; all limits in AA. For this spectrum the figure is 0.12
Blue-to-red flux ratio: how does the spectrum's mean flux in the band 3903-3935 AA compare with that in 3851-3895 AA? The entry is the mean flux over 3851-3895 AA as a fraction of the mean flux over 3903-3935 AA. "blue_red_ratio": 1.09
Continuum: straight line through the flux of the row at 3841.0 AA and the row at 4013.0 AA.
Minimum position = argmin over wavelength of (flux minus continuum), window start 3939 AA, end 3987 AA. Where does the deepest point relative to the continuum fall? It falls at 3973.0 AA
